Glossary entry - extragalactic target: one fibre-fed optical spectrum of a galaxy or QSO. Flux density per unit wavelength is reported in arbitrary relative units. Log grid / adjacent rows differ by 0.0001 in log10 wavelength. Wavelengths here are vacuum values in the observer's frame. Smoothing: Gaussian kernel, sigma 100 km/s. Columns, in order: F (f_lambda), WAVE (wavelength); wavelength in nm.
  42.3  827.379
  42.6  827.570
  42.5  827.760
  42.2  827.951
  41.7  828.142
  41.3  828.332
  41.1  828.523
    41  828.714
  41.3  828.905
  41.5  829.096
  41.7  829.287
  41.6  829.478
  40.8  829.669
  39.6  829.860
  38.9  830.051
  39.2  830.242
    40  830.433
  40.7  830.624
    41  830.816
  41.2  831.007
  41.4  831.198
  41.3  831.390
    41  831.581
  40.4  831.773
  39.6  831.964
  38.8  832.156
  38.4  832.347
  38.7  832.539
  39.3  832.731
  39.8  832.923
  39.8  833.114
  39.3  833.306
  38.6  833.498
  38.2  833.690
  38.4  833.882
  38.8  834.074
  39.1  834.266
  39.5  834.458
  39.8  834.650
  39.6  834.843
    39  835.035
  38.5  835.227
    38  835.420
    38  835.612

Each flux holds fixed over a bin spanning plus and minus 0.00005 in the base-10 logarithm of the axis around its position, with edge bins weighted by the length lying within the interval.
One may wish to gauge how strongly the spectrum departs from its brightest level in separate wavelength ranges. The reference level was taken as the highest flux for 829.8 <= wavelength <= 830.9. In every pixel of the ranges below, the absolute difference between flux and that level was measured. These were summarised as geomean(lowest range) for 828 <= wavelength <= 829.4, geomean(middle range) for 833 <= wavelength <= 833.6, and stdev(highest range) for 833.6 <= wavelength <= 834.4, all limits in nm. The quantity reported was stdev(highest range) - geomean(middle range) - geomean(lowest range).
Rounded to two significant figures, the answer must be -1.3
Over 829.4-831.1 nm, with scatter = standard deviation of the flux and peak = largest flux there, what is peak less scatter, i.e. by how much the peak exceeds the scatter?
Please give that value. 40.7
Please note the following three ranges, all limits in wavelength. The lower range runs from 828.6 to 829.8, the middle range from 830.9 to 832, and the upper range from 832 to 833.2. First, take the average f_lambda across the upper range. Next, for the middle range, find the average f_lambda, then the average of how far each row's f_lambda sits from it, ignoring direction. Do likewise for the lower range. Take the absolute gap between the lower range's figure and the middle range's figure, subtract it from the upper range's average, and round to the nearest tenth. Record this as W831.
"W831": 38.9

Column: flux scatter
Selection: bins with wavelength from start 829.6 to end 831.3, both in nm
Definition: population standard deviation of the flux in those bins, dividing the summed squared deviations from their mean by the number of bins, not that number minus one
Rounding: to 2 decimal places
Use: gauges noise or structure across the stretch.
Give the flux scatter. 0.86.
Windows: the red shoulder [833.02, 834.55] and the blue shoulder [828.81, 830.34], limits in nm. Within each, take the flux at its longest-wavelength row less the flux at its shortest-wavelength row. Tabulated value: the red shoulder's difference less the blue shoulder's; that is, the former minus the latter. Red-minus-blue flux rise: 1.8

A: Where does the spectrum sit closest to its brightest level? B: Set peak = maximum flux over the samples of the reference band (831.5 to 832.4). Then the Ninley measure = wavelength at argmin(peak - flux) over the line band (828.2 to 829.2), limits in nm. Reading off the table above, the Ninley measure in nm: 829.096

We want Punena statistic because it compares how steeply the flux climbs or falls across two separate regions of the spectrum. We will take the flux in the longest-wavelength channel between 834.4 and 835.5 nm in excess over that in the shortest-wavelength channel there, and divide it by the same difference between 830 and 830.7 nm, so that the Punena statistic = -1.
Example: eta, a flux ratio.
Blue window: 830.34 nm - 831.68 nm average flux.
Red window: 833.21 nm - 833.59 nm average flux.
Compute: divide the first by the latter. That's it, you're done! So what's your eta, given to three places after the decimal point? 1.051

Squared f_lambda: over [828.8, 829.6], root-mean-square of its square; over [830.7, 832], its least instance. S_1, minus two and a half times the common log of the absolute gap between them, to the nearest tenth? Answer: -5.5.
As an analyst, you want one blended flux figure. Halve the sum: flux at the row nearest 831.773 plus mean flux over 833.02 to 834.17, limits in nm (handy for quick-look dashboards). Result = 39.6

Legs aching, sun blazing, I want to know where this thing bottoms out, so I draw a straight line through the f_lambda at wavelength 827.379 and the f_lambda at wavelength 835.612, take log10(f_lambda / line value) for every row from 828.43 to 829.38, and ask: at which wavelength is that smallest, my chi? 828.714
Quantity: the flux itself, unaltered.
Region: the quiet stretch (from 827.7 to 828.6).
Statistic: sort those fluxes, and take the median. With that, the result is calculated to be 41.7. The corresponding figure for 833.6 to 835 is 39.1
